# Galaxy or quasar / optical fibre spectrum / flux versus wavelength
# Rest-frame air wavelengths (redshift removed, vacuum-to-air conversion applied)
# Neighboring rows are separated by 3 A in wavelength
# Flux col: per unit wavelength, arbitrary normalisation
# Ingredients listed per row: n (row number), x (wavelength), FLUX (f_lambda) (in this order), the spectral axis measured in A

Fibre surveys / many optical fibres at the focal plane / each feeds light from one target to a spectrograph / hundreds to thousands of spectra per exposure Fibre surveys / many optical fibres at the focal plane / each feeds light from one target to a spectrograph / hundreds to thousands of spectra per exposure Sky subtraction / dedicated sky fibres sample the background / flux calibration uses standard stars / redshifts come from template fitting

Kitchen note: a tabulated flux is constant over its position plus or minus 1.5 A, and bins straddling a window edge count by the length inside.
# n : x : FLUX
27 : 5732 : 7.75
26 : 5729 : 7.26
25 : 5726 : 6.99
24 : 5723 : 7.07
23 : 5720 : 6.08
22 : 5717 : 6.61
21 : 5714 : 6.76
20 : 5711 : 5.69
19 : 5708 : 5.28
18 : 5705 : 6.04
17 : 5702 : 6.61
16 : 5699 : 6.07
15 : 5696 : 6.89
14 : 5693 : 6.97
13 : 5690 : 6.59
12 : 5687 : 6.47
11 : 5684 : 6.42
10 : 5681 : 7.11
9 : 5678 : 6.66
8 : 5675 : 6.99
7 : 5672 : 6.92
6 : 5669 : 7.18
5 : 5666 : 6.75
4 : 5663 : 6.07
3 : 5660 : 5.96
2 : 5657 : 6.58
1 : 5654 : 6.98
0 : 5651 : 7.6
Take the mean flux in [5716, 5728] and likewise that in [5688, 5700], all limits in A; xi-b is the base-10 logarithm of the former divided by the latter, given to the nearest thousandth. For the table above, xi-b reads 0.004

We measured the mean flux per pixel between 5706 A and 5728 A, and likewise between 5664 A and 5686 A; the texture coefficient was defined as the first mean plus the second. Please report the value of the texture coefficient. 13.2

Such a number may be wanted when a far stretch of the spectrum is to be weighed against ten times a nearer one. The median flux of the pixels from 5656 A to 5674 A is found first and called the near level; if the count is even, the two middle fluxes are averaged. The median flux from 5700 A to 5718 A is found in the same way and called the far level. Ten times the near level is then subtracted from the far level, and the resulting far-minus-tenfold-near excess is -60.3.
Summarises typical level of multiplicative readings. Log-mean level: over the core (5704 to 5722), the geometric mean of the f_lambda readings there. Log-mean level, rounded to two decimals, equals 6.06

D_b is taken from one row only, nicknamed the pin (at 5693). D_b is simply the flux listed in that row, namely 6.97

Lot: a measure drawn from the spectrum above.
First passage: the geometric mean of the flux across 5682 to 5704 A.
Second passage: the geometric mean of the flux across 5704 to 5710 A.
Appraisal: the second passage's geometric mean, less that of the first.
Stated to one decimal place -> -0.9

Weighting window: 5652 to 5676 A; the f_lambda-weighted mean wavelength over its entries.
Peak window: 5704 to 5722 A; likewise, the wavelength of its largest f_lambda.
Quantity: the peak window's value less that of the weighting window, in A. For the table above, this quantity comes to 49.3 A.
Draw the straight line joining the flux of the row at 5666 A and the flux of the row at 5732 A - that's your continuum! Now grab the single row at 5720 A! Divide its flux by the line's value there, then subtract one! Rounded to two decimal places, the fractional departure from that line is -0.20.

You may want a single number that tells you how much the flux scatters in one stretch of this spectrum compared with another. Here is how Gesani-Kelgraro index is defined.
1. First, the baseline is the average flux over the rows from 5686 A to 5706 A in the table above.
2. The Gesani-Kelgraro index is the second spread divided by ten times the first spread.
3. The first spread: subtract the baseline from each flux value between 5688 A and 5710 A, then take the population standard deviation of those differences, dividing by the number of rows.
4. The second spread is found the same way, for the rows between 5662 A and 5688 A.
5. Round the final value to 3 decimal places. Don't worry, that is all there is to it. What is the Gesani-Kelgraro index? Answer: 0.062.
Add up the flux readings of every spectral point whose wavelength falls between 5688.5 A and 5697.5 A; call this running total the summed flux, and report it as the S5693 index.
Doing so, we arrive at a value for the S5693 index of 20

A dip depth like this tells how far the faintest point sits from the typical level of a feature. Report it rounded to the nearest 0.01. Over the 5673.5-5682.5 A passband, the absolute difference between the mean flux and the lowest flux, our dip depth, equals 0.26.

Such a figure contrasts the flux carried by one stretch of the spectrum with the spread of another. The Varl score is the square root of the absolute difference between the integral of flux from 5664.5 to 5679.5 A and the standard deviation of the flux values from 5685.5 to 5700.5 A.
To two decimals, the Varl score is 10.16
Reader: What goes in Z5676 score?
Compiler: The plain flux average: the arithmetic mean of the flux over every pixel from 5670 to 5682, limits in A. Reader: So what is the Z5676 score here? 6.92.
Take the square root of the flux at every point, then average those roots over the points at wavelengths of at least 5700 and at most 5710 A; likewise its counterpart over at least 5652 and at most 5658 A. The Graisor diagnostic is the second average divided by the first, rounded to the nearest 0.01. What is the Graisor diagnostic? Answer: 1.07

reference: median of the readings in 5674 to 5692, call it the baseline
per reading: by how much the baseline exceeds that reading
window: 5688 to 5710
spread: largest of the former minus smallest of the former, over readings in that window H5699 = 1.7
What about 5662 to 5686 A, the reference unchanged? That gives 1.1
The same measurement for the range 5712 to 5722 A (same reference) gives 0.7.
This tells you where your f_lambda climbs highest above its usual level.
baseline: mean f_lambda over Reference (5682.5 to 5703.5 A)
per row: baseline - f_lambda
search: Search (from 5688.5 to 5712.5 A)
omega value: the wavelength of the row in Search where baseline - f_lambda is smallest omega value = 5693 A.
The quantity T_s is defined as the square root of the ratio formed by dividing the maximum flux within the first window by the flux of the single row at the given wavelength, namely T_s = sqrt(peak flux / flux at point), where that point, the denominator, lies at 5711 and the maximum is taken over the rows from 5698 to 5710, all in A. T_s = 1.08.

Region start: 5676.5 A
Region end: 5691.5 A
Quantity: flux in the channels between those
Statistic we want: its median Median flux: 6.59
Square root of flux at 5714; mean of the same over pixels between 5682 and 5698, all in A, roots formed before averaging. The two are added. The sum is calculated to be 5.18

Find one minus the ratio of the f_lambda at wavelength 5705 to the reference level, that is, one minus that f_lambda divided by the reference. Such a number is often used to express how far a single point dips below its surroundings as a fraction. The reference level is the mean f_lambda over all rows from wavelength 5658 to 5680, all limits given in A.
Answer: 0.09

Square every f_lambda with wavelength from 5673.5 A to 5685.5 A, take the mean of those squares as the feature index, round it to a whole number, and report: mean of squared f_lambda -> 46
